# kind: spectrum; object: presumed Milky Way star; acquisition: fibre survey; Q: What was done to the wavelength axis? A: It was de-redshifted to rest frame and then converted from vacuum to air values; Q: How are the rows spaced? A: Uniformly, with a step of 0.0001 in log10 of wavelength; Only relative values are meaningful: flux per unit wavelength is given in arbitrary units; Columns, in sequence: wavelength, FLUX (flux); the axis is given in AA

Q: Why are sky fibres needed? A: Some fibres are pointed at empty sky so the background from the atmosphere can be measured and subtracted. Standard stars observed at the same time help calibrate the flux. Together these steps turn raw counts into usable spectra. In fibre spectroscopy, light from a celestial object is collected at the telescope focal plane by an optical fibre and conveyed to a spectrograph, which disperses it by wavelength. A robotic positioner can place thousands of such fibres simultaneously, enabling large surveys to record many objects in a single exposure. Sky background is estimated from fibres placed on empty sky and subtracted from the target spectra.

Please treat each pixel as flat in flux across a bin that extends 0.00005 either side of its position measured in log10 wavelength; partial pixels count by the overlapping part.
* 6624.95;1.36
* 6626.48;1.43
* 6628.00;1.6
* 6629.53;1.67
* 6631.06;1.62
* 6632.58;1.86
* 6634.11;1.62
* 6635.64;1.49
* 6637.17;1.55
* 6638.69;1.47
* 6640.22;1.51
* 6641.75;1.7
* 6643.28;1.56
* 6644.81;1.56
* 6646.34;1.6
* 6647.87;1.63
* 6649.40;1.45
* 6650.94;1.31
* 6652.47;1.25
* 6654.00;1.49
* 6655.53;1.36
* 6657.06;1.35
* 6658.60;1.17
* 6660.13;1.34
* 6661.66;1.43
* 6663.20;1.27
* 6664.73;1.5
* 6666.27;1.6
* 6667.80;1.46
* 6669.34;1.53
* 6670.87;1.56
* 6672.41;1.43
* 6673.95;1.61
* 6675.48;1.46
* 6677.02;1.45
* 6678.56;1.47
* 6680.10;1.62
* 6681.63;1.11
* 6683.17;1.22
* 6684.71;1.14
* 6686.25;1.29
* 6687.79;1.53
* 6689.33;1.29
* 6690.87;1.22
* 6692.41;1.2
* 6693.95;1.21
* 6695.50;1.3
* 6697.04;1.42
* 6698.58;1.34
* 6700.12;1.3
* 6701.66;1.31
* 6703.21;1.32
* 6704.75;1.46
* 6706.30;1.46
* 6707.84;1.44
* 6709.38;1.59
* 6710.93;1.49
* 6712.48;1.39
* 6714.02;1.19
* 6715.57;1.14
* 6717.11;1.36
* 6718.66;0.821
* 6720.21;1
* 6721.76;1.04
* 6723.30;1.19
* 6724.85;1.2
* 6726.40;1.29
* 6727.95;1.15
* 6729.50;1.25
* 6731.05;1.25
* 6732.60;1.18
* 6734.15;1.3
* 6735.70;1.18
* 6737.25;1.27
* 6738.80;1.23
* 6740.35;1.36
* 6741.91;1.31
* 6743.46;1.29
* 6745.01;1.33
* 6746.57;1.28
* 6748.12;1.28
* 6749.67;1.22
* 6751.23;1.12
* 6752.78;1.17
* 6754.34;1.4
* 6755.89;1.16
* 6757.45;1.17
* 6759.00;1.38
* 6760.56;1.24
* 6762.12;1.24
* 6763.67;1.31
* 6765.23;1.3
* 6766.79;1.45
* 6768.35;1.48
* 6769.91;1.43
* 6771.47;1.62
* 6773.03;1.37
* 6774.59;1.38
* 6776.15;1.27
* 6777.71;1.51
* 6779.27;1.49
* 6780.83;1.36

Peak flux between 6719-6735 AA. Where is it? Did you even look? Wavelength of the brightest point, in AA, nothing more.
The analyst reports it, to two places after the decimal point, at 6734.15 AA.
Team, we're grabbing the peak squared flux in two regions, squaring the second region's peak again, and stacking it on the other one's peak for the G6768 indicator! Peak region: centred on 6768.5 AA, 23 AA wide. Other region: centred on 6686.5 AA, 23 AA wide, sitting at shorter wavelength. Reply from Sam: 9.5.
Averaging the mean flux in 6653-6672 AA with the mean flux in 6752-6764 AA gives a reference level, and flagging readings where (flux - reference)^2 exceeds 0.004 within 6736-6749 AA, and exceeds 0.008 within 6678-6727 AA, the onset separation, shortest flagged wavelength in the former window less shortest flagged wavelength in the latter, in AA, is 58.7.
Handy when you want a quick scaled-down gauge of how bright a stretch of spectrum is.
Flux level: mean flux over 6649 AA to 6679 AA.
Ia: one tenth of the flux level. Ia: 0.142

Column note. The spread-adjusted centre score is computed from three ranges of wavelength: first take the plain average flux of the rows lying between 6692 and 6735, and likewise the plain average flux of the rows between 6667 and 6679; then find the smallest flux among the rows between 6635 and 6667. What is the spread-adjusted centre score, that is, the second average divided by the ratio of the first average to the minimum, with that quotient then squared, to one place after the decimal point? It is 1.9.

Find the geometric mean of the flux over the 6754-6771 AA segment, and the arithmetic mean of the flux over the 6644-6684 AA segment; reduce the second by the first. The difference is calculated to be 0.11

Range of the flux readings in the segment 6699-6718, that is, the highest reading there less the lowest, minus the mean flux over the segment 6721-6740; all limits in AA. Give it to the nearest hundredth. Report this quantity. -0.76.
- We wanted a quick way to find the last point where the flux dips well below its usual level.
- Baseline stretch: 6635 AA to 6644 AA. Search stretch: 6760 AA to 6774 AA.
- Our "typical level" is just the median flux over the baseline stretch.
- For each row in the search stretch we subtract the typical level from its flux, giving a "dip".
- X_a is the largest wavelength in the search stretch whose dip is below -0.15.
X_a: 6773.03 AA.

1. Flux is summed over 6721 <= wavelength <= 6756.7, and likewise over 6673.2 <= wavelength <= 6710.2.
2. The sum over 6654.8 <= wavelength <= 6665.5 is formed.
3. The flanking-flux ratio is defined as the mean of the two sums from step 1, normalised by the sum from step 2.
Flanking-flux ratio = 3.2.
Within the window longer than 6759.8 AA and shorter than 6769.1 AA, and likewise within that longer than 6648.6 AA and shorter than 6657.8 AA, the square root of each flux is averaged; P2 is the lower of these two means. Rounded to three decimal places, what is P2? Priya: 1.155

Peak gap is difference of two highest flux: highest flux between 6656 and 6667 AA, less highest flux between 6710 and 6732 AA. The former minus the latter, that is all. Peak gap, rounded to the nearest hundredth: 0.11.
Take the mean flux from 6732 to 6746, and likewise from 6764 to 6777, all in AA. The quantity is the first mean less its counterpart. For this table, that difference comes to -0.14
